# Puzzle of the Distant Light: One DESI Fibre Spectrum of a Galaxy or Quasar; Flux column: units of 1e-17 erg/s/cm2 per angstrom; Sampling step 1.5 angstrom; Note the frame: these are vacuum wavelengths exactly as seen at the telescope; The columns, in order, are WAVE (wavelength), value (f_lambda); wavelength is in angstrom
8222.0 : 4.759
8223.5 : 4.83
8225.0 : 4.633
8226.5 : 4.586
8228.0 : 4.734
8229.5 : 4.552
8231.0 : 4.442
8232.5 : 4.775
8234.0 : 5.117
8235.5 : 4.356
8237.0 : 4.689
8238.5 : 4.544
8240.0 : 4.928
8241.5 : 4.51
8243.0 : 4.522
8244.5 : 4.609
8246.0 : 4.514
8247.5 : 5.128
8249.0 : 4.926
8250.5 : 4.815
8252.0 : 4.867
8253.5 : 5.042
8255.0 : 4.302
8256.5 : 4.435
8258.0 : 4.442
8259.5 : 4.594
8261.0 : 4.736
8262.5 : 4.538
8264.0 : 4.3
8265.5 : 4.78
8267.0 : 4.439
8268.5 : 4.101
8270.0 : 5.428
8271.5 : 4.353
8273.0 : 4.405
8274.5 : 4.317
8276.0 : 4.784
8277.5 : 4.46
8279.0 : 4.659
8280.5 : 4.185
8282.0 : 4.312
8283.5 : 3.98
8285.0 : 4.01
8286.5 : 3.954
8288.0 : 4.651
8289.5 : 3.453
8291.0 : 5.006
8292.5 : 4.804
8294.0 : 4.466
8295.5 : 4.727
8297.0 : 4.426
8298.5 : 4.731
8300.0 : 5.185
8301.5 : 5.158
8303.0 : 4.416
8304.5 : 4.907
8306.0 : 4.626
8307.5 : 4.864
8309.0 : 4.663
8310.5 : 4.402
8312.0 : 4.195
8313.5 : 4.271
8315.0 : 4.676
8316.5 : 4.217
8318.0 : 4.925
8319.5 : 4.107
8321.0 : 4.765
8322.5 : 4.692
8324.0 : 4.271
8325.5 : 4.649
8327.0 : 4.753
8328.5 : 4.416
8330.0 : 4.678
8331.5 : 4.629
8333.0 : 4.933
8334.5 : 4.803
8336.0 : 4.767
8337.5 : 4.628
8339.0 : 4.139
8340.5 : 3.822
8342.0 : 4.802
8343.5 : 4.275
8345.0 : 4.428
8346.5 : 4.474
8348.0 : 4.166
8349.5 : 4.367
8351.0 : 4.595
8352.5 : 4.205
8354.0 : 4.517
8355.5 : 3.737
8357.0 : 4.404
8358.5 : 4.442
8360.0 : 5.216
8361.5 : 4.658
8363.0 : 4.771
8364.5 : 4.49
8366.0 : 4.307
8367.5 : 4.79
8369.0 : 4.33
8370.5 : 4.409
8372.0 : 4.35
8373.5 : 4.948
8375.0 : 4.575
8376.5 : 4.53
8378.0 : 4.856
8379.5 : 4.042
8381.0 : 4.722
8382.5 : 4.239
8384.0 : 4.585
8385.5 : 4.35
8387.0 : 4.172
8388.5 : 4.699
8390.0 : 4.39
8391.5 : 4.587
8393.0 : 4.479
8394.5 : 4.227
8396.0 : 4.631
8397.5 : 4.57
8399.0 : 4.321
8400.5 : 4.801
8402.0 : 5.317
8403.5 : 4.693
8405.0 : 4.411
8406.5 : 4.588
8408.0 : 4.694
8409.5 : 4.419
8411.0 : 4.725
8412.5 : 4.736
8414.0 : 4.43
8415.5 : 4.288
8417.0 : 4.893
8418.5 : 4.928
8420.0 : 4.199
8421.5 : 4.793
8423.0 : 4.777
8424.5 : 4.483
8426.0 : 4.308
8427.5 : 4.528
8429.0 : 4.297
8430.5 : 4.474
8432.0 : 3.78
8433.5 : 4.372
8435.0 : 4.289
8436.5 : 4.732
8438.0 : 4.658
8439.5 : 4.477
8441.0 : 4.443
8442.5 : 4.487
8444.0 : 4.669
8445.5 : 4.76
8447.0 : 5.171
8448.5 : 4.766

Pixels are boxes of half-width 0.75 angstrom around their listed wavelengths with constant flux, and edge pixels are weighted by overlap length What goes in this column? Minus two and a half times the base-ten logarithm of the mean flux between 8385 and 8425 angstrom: -1.65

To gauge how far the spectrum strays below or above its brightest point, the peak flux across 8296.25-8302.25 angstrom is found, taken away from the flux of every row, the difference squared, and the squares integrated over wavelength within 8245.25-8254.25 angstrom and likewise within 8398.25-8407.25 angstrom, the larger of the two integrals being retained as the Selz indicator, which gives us 3.2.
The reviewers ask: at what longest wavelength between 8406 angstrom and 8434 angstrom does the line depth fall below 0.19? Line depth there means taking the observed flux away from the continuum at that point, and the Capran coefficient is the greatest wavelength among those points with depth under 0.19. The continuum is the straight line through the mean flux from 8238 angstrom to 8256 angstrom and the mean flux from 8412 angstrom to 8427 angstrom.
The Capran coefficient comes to 8430.5 angstrom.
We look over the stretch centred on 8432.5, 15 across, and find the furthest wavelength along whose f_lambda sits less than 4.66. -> 8439.5 angstrom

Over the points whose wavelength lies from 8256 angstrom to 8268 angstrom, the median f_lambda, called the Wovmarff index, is 4.5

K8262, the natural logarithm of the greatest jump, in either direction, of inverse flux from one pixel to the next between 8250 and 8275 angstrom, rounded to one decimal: -2.8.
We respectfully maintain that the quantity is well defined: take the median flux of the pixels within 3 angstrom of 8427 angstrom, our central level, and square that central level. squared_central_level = 19.3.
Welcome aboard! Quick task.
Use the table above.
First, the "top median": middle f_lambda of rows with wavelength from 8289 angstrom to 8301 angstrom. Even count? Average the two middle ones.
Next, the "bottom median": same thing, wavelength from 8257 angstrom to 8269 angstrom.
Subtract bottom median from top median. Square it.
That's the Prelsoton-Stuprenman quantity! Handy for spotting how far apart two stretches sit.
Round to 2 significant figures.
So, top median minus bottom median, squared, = 0.057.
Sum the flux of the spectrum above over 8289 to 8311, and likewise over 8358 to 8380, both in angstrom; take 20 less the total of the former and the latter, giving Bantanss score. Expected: -119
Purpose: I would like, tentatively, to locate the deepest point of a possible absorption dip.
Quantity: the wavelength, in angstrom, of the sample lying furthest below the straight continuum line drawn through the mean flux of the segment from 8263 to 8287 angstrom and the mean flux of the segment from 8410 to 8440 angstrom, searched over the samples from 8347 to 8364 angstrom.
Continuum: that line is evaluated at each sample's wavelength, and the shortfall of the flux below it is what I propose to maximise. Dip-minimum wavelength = 8355.5 angstrom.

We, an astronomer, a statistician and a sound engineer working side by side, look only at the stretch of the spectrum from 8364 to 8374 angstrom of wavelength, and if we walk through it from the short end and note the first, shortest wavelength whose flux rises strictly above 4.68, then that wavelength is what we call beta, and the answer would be 8367.5 angstrom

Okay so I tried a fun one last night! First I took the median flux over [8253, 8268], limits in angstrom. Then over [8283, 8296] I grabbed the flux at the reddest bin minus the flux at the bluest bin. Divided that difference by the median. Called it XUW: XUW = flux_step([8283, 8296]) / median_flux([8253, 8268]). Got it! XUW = 0.17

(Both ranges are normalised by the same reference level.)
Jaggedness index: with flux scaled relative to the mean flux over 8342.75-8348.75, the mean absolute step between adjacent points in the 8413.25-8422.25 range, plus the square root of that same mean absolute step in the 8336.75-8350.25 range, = 0.392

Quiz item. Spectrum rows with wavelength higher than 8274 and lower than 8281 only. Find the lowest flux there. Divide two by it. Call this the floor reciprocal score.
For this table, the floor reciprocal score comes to 0.478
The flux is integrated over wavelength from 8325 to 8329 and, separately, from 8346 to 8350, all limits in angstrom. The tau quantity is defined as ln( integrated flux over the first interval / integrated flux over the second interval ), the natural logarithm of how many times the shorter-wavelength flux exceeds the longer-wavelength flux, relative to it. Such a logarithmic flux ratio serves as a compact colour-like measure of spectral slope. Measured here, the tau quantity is 0.1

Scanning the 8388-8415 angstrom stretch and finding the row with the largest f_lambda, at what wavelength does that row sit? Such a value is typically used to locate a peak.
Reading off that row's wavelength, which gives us 8402.0 angstrom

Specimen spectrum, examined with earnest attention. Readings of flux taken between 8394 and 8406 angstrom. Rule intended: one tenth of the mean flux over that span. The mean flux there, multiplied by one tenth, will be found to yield 0.46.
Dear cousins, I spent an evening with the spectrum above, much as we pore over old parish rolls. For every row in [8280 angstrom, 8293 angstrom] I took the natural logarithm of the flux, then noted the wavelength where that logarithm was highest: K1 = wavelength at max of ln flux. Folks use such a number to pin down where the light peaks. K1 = 8291.0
